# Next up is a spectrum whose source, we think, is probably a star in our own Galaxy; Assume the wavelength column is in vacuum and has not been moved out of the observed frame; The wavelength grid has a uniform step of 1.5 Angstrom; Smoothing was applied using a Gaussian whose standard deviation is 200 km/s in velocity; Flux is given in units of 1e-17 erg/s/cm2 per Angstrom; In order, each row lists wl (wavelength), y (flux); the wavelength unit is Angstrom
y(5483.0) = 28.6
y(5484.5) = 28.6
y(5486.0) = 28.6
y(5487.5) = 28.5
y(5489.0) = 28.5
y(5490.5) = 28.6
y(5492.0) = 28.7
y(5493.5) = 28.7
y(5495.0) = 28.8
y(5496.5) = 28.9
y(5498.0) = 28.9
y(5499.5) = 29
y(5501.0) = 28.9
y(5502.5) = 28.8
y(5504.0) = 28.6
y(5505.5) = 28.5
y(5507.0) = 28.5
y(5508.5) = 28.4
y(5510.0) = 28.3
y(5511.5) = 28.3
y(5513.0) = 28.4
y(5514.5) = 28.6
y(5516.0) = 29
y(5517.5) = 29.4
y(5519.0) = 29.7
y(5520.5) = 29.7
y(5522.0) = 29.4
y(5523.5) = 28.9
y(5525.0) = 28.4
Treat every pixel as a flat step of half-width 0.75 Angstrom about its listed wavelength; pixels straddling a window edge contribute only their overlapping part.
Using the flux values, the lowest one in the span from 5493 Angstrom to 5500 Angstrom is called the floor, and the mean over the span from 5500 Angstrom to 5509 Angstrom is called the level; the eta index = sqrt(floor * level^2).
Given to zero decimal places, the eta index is 153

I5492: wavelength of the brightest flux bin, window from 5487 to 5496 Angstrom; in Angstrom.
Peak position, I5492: 5495.0 Angstrom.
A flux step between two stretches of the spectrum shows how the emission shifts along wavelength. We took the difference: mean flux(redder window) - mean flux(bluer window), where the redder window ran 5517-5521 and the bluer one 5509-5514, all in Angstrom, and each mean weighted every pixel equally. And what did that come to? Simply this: 1.3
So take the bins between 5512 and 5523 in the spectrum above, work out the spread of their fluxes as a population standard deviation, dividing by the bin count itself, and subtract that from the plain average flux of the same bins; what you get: 28.7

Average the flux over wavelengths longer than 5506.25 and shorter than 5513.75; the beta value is 28.4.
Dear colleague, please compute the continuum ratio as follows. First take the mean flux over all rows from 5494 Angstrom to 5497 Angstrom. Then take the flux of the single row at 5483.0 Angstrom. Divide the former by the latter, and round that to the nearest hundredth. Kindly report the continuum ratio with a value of 1.01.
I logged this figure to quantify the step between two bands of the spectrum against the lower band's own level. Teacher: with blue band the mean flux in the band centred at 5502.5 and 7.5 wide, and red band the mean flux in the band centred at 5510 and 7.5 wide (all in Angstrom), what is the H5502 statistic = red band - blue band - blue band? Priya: -29.1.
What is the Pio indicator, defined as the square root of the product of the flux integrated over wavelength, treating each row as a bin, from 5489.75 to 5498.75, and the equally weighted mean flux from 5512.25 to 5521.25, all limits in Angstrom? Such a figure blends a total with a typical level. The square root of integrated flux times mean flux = 86.8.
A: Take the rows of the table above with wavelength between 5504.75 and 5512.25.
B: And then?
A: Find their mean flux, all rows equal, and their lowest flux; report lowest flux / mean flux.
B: 0.9965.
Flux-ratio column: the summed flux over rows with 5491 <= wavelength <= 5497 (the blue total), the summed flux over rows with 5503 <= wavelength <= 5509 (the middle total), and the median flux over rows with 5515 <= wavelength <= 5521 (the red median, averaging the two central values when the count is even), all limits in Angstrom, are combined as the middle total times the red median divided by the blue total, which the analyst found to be 29.3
